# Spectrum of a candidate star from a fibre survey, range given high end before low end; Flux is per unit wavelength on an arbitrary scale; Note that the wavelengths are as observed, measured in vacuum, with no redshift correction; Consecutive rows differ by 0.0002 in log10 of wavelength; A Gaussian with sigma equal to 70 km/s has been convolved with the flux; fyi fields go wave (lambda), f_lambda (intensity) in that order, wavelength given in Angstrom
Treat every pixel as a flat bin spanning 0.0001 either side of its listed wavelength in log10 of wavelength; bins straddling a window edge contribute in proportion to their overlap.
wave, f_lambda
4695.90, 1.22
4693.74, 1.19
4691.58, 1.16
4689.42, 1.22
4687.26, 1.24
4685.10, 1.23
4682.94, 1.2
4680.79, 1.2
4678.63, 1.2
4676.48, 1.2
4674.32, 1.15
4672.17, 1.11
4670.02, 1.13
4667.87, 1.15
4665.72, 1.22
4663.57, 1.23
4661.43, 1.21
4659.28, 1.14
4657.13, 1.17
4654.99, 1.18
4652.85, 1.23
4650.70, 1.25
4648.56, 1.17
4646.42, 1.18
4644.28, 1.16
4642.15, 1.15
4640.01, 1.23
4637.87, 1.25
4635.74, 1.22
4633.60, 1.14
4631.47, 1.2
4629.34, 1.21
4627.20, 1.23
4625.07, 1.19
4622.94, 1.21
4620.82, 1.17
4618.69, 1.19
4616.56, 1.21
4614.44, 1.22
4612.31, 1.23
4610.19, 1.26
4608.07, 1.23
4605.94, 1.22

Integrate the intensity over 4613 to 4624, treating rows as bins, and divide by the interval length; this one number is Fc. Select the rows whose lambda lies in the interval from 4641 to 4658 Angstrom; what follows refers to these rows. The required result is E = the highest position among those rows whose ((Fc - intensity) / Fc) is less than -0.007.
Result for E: 4652.85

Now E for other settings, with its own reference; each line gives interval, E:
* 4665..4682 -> 4665.72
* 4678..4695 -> 4689.42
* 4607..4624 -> 4622.94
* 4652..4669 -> 4665.72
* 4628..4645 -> 4640.01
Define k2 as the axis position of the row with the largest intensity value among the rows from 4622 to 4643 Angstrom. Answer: 4637.87 Angstrom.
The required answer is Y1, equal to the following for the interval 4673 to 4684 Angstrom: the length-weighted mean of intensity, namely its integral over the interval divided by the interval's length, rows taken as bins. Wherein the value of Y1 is 1.188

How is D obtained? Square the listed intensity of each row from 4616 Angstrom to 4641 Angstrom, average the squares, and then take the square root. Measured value 1.20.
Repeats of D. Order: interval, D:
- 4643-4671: 1.19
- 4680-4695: 1.21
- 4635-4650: 1.19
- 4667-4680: 1.16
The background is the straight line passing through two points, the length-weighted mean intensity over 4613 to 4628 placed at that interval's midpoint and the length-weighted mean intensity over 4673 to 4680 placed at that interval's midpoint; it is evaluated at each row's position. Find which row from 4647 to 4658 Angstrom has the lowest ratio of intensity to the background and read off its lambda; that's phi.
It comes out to 4648.56 Angstrom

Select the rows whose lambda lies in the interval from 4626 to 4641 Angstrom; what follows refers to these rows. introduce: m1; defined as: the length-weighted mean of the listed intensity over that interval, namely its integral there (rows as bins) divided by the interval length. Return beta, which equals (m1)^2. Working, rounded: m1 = 1.211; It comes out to 1.47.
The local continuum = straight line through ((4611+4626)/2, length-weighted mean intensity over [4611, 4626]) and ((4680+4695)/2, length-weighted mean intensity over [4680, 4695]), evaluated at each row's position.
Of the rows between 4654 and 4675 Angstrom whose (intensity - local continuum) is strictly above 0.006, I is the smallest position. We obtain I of 4663.57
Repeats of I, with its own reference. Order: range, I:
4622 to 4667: 4627.20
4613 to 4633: 4614.44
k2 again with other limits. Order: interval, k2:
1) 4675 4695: 4687.26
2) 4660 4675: 4663.57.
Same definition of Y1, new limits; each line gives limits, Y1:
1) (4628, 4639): 1.204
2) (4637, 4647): 1.194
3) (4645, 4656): 1.200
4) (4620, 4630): 1.202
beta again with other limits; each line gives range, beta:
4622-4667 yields 1.44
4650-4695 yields 1.42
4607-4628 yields 1.47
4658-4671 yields 1.39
